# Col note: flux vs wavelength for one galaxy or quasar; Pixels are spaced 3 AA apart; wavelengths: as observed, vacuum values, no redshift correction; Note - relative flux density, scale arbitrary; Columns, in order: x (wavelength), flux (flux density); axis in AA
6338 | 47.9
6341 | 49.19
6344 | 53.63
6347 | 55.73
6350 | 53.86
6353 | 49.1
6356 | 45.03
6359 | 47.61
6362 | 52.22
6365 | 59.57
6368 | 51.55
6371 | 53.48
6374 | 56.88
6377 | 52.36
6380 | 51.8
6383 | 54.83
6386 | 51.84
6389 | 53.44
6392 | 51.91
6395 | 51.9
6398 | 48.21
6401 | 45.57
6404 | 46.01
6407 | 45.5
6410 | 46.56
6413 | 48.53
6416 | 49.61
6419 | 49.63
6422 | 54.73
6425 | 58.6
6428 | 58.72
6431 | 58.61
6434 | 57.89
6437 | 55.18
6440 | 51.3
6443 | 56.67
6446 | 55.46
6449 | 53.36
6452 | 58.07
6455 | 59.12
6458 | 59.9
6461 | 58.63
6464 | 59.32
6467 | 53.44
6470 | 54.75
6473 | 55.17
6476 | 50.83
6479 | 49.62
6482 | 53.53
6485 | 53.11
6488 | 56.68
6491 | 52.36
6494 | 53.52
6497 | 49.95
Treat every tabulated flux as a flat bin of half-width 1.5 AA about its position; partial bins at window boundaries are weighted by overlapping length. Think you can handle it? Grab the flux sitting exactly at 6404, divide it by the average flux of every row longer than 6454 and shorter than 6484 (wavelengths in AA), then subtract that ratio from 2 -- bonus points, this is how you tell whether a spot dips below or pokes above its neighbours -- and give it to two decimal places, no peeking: 1.17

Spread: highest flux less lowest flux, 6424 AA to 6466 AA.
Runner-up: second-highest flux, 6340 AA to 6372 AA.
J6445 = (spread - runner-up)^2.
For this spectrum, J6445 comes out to 2221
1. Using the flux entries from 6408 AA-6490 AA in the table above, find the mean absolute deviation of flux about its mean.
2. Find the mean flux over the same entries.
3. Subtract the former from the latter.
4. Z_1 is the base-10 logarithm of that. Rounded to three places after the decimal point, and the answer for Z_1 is 1.712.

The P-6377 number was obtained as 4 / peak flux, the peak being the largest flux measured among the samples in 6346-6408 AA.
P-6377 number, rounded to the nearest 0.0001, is 0.0671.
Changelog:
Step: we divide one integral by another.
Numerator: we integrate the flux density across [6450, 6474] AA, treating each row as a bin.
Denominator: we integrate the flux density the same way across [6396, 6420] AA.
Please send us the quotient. 1.2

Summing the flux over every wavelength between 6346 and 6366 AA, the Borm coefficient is 363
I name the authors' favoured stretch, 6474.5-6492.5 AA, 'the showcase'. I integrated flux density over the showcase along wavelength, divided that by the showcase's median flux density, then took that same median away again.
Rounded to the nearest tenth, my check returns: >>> -34.8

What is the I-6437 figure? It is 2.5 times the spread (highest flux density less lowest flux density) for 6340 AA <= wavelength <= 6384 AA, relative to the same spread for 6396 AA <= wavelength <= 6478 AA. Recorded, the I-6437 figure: 2.5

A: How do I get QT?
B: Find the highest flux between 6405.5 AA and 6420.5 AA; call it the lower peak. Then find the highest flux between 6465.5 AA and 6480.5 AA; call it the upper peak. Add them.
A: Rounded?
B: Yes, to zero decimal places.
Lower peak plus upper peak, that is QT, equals 105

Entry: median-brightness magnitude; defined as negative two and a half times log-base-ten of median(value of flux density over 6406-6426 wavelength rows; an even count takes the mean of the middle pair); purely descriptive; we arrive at -4.24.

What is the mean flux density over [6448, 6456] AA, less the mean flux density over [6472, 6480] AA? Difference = 5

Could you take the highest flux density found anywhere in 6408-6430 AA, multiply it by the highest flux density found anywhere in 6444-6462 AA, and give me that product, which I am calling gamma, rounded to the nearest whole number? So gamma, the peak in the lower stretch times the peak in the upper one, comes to 3517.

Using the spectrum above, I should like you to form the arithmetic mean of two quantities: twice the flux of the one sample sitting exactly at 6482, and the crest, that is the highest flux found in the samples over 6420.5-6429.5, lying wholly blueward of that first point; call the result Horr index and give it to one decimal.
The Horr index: 82.9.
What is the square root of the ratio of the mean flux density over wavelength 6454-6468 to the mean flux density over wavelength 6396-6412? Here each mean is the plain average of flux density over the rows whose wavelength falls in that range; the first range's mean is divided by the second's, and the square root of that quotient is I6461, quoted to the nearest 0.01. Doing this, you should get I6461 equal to 1.12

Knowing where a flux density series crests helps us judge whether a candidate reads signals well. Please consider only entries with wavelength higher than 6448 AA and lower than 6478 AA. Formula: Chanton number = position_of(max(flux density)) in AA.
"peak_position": 6458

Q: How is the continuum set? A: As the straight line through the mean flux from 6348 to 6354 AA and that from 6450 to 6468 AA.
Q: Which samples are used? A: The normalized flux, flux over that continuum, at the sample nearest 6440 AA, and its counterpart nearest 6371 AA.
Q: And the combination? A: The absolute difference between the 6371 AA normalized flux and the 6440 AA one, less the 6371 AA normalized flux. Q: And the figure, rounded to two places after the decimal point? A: -0.90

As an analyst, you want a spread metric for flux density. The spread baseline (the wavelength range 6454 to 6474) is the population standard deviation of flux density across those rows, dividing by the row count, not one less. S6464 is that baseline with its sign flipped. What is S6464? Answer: -2.4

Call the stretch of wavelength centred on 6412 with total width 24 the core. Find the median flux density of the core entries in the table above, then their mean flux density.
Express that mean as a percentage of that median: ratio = 102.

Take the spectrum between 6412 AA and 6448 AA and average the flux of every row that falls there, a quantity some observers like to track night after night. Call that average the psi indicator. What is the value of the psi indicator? 55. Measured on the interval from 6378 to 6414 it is 50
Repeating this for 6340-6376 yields 52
